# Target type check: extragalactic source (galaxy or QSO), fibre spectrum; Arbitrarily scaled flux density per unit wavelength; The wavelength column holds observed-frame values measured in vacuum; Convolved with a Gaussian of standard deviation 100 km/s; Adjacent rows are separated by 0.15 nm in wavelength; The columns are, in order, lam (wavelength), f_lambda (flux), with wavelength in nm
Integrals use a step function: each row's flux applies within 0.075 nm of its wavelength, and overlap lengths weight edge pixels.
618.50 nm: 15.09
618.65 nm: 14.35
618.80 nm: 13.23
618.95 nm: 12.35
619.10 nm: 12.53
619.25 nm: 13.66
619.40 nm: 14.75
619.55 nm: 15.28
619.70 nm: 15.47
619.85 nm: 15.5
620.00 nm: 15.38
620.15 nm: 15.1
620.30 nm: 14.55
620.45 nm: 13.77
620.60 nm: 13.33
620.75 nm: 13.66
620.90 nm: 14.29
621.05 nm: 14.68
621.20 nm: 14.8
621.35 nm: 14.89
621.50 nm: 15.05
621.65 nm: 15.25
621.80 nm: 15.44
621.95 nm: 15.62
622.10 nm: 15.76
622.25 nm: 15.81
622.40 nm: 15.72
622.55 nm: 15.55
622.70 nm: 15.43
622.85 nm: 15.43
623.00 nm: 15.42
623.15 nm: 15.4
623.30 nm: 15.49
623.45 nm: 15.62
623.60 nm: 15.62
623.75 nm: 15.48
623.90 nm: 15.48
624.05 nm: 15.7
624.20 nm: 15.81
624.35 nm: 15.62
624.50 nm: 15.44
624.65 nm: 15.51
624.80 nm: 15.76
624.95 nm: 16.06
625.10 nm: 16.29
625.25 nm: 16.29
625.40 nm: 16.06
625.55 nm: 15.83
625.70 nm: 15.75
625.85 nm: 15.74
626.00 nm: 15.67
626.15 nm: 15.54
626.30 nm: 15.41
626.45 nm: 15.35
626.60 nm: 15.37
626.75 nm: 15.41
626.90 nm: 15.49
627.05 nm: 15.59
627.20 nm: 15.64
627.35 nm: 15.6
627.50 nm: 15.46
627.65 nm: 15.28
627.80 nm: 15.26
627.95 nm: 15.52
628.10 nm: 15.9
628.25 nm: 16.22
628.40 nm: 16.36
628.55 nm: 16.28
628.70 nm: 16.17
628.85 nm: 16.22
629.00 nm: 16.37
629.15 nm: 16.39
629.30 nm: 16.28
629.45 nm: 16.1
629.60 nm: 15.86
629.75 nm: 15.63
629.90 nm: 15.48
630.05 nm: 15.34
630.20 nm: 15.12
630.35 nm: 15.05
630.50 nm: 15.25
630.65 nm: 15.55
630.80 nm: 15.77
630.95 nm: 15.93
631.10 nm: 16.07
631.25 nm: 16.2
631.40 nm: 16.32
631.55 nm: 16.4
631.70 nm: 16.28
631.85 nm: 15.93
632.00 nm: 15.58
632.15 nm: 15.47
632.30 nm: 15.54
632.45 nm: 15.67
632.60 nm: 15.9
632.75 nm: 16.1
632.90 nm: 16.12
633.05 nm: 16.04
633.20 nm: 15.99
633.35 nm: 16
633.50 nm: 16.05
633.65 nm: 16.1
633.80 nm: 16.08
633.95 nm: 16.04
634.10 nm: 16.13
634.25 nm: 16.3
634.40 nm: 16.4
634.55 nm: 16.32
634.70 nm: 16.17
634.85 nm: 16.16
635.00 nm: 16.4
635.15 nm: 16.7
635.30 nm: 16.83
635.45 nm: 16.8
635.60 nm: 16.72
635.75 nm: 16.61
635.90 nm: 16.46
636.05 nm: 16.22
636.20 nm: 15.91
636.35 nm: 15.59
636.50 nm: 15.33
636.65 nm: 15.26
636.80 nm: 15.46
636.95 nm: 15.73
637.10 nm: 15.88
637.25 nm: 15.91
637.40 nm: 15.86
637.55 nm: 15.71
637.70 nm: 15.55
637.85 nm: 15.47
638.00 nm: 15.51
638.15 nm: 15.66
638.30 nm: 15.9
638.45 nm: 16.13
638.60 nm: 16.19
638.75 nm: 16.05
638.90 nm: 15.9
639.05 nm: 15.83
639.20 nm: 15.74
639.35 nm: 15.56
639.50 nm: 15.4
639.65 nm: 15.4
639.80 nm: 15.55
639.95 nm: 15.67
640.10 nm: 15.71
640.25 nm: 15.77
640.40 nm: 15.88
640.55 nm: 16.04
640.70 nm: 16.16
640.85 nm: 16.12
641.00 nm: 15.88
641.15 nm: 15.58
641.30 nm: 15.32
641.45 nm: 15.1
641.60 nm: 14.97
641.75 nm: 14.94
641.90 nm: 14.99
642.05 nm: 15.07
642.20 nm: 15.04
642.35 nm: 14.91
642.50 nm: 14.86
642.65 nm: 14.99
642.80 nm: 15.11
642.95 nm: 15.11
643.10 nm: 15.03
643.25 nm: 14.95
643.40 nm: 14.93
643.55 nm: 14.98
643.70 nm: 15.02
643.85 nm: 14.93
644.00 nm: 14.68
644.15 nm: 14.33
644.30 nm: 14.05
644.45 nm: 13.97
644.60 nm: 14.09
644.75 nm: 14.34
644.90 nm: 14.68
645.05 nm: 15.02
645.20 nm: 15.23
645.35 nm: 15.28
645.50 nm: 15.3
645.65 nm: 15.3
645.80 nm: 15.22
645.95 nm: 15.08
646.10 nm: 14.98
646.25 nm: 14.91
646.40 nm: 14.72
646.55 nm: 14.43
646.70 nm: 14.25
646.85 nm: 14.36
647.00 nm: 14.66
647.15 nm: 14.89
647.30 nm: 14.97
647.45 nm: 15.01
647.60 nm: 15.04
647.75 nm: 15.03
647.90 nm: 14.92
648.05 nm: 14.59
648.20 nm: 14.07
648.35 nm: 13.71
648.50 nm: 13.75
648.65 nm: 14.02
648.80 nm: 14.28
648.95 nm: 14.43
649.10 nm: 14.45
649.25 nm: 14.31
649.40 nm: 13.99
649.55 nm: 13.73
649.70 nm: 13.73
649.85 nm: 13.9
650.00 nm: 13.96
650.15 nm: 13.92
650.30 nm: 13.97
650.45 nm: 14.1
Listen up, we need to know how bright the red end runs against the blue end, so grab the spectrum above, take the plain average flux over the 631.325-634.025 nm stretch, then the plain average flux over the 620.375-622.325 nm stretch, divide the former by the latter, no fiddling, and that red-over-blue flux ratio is 1.08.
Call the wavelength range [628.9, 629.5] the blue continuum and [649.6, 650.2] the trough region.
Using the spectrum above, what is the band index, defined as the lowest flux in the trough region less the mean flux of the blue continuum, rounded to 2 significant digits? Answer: -2.6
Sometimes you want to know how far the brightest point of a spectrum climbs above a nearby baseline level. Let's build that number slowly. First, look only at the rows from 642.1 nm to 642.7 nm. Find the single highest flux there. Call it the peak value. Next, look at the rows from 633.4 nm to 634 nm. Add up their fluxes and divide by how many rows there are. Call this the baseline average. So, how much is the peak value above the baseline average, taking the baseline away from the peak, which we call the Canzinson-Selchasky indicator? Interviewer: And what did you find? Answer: -1.0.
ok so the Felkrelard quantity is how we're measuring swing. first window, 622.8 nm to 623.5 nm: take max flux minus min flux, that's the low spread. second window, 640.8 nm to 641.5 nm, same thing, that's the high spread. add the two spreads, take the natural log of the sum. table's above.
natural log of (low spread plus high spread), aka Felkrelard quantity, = 0.22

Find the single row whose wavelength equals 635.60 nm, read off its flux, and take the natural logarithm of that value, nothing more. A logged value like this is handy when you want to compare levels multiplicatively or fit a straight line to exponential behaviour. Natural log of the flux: 2.82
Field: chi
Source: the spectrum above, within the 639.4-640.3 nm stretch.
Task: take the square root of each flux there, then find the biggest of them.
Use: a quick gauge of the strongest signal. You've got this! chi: 3.97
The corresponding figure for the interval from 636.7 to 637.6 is 3.99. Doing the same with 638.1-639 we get 4.02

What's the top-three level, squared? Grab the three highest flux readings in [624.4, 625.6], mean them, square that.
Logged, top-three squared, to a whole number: 263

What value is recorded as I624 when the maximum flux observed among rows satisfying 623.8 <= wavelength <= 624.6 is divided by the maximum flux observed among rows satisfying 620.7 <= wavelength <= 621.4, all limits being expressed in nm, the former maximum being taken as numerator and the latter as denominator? 1.06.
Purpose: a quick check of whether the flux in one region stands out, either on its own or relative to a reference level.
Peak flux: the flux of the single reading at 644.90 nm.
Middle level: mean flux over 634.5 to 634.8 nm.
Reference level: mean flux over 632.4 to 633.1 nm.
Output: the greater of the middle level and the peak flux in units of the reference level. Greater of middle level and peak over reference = 16.2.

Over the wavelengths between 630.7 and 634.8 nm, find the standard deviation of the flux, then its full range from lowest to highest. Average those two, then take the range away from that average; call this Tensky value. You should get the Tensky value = -0.34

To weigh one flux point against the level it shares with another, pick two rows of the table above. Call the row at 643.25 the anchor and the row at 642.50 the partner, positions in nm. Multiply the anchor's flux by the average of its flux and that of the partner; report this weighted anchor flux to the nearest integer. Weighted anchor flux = 223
